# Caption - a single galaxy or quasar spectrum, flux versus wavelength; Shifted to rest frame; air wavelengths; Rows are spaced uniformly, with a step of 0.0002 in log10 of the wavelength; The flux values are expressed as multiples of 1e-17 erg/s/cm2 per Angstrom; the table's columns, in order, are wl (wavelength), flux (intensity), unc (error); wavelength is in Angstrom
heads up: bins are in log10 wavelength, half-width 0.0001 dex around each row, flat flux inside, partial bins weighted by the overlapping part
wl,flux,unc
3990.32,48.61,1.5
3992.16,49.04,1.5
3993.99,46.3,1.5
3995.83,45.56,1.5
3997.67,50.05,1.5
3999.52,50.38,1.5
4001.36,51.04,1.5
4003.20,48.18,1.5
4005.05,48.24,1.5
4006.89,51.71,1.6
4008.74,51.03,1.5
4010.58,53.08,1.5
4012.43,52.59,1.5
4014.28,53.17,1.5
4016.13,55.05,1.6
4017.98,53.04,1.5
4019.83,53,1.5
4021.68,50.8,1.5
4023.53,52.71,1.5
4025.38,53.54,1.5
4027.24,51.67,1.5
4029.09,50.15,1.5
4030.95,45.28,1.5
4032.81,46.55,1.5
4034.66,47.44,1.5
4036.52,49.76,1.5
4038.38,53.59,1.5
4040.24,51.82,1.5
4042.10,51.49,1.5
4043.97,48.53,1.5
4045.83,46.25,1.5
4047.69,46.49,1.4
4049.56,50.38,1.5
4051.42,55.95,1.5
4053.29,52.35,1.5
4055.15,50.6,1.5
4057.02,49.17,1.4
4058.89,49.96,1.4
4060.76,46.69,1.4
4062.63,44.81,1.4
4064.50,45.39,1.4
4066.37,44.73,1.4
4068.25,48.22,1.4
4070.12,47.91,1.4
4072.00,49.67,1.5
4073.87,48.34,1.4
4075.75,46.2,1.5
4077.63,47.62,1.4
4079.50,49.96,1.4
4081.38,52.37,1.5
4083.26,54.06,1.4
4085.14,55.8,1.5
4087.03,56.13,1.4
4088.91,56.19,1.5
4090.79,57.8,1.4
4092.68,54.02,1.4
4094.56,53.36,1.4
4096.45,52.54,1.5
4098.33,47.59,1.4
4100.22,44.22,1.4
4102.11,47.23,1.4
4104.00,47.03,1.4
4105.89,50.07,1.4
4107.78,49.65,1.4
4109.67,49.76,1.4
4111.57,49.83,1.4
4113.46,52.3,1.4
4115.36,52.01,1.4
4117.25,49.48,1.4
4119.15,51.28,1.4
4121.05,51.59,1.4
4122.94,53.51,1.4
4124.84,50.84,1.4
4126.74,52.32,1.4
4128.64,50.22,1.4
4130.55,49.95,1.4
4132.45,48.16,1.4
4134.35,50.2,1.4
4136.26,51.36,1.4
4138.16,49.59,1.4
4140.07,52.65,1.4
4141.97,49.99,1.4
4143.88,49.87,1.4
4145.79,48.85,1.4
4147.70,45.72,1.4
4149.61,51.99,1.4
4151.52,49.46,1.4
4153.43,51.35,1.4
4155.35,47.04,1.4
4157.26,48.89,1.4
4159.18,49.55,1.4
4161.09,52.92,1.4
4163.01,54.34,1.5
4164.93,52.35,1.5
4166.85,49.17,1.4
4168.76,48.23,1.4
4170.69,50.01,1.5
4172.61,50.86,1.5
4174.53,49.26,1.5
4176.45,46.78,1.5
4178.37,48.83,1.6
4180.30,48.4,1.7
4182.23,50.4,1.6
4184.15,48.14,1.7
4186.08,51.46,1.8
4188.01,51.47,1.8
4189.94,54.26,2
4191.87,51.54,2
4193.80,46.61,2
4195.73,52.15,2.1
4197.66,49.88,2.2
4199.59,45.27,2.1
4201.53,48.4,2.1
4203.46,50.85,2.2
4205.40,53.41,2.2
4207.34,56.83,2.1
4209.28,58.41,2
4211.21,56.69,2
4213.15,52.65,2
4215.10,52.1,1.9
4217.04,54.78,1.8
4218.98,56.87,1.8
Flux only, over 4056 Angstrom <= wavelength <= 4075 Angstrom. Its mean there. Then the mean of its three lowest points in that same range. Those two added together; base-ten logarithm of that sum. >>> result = 1.97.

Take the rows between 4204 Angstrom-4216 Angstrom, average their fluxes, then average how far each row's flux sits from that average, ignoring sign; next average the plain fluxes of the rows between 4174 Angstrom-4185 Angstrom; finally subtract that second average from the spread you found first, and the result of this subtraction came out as -46.3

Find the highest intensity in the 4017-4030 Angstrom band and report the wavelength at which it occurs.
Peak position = 4025.38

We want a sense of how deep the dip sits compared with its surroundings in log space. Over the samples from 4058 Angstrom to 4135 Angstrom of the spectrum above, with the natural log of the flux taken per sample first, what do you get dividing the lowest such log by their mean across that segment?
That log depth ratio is 0.9680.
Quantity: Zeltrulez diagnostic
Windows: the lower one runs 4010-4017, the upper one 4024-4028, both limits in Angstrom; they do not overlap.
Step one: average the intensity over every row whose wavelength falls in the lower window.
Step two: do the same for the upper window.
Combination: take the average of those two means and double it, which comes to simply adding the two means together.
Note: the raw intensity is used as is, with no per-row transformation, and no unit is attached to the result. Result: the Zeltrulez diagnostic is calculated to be 106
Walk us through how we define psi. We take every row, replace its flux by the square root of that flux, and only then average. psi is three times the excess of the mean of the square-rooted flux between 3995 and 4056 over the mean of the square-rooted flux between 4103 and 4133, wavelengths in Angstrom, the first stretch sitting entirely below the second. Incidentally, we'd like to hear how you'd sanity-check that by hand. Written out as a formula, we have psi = 0.0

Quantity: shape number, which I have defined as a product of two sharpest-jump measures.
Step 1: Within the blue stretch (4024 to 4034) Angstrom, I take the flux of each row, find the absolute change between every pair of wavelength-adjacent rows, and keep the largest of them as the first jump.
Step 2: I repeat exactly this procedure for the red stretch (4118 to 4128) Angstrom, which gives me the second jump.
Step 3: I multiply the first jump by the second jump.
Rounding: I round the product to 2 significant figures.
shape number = 13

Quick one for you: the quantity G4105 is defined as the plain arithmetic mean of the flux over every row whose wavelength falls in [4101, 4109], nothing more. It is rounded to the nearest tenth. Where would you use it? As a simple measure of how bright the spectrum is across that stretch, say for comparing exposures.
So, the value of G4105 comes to 48.5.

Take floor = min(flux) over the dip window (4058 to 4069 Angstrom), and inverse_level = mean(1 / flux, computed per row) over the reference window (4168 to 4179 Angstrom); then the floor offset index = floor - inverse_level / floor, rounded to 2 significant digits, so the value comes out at 45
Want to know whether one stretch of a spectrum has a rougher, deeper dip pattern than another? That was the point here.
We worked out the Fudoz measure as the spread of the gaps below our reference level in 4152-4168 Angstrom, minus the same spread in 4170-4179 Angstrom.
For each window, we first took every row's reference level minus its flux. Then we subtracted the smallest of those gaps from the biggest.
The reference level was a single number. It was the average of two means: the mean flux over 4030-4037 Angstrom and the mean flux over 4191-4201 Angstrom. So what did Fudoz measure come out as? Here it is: 3.2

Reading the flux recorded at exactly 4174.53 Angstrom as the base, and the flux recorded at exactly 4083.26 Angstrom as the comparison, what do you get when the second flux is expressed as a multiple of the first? 1.10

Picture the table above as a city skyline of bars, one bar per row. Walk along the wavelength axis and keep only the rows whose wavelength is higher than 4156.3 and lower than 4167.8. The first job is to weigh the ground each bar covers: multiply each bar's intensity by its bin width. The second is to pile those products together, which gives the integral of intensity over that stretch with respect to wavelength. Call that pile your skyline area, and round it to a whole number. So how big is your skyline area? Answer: 589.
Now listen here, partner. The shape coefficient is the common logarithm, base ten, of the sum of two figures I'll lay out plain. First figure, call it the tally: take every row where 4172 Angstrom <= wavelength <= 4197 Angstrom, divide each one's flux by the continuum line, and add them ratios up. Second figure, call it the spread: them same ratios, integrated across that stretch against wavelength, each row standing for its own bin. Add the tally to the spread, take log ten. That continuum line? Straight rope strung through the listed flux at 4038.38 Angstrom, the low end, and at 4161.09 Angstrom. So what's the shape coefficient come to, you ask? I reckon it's 1.56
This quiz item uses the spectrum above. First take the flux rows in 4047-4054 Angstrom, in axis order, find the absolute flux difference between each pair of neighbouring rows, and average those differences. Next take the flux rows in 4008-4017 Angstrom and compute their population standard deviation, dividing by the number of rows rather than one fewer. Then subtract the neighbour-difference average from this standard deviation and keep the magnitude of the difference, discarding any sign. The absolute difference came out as 3.1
